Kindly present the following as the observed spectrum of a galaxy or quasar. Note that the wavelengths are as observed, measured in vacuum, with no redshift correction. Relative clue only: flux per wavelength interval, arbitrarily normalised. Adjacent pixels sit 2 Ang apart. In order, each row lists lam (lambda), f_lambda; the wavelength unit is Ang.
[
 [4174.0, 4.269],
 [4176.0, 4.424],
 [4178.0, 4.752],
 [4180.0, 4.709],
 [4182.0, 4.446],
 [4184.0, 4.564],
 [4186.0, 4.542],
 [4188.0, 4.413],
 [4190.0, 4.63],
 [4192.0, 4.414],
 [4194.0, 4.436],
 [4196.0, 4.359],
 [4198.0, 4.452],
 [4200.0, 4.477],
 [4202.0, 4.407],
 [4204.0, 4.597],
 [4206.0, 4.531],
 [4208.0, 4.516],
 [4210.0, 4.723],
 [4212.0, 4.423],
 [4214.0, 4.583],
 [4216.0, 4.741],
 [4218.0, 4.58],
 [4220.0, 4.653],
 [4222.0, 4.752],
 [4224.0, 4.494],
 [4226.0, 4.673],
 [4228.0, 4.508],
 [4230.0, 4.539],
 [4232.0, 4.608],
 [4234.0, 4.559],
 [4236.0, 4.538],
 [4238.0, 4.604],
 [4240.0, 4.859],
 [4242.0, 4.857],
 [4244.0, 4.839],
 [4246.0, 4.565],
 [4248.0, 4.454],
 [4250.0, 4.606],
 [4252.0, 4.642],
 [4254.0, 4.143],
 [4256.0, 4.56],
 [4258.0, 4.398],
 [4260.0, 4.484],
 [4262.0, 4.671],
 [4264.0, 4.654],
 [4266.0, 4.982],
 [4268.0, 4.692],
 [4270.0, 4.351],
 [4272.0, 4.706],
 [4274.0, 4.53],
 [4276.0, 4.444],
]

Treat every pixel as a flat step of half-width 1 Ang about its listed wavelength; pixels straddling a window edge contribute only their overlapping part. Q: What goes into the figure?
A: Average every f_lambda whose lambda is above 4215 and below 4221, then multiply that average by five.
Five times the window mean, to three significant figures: 23.3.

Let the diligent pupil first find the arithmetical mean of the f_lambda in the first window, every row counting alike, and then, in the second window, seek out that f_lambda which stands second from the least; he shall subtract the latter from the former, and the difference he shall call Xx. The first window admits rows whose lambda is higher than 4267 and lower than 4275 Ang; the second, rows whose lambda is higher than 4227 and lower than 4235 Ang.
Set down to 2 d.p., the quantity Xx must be 0.03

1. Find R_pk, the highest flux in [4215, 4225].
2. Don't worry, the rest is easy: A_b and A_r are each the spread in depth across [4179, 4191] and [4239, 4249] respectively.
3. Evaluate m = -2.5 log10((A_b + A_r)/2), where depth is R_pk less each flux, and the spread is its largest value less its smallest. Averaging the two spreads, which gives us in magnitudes 1.1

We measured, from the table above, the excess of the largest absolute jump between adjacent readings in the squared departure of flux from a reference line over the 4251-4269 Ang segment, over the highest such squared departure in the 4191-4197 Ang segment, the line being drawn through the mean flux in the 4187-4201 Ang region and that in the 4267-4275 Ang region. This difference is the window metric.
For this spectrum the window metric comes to 0.16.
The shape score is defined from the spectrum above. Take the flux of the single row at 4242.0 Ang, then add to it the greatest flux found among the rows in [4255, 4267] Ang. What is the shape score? 9.8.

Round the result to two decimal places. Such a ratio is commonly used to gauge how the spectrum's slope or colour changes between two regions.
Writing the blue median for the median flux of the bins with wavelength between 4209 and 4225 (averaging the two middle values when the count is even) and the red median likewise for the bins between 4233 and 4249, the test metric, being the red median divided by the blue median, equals 0.99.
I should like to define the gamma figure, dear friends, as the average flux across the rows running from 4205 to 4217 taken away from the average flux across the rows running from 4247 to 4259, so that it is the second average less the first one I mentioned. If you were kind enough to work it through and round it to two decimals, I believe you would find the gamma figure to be -0.12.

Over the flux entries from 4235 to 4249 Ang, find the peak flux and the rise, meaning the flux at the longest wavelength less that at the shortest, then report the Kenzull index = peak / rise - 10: -68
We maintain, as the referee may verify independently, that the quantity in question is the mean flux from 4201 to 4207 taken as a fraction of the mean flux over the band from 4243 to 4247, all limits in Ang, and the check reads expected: 0.96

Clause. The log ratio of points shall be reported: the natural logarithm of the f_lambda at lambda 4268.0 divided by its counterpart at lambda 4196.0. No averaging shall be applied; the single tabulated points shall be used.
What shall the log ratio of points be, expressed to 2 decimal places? 0.07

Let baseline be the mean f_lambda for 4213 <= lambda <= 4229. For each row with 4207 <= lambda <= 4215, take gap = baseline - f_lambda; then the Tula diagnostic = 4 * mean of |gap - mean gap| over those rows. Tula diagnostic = 0.37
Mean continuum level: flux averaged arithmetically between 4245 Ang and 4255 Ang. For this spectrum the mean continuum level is 4.48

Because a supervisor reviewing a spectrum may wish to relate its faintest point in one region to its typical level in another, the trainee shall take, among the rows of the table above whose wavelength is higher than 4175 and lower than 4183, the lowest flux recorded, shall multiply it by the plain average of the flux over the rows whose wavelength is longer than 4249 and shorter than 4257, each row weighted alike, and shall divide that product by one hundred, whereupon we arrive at 0.199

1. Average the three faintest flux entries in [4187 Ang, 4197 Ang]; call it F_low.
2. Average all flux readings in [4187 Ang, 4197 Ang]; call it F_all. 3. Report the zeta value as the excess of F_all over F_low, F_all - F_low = 0.055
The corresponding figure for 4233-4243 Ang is 0.116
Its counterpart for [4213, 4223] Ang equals 0.056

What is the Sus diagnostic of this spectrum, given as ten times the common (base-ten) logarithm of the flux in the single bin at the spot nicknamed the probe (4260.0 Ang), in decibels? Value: 6.52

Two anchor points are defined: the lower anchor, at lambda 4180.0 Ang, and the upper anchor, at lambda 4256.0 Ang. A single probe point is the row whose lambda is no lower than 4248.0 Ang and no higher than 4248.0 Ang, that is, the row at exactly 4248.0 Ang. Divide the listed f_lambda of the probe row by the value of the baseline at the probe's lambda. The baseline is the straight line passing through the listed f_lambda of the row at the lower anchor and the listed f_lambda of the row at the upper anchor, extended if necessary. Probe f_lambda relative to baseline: 0.97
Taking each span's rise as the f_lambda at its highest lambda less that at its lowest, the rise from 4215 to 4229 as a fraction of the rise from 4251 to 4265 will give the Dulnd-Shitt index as -19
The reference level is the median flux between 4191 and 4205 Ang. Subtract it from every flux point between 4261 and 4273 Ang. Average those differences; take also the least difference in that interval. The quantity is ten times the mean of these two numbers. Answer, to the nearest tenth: 0.8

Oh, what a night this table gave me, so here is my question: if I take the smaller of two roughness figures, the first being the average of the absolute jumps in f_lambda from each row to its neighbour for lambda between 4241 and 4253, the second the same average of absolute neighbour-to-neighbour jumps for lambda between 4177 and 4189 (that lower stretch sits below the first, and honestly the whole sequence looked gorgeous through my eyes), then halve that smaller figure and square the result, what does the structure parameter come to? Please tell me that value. 0.0033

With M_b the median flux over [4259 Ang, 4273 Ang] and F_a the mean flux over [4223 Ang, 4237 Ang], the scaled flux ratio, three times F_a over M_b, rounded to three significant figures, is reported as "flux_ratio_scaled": 2.93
